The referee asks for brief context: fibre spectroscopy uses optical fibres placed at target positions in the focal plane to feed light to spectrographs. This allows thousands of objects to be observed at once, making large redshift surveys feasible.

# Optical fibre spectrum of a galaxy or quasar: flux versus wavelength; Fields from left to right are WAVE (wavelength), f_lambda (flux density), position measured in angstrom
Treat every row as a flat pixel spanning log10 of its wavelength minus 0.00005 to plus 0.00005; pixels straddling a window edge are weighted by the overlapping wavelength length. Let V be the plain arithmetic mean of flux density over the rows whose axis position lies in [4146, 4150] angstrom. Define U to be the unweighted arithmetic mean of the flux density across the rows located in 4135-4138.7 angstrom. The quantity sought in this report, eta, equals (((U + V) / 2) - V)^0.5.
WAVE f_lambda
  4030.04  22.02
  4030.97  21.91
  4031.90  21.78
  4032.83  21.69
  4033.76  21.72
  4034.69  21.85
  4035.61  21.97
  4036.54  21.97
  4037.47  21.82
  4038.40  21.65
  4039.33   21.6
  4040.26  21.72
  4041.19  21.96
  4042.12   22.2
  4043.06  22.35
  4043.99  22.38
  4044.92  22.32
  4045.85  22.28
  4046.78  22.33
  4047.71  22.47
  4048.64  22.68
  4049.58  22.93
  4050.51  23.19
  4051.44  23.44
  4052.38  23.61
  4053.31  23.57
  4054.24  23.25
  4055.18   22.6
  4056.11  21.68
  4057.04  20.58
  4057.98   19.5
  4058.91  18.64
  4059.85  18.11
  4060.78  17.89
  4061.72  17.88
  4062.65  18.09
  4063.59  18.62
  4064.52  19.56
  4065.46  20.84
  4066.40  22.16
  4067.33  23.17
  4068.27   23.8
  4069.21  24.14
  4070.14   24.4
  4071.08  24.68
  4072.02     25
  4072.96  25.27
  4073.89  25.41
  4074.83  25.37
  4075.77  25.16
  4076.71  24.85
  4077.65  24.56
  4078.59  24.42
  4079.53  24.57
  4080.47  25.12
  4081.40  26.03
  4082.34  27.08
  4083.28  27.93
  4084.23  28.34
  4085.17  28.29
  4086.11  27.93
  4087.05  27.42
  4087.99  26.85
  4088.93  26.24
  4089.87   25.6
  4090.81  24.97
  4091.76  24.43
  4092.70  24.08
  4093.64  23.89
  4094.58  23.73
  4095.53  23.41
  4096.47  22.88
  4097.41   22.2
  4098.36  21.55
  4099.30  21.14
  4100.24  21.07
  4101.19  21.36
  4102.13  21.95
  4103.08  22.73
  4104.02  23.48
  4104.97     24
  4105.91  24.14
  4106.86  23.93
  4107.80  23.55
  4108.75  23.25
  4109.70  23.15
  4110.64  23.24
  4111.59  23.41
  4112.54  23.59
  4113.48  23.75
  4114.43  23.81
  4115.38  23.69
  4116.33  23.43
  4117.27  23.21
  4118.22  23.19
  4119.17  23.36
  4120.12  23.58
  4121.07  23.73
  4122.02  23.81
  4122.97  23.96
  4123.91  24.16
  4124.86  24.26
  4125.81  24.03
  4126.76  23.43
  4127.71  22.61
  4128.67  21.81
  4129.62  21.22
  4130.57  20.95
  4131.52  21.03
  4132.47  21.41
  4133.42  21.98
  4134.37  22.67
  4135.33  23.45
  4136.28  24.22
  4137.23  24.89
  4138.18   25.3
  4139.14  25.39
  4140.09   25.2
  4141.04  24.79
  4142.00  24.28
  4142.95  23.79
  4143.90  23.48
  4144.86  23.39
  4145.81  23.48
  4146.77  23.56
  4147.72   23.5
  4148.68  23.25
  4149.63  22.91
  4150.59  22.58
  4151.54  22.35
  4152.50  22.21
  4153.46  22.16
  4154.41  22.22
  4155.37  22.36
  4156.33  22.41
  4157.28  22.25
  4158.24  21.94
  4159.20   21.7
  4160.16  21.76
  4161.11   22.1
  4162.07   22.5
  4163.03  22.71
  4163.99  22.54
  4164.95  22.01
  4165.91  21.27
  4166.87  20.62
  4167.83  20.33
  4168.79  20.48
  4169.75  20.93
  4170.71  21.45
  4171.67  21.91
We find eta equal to 0.8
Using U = 24.5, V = 23.3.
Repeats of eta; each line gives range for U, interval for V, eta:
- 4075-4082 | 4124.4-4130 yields 1.0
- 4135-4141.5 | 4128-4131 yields 1.3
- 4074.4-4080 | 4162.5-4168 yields 1.3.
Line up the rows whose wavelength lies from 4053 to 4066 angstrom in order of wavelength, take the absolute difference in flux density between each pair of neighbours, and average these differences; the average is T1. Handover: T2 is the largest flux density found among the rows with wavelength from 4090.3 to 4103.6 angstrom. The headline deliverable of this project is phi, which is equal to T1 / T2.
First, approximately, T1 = 0.67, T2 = 24.97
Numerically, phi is 0.0266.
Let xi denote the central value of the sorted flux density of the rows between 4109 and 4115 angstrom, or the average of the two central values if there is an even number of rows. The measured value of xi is 23.5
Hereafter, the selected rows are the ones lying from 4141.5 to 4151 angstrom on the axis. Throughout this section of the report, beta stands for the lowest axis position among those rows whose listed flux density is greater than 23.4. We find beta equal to 4142.00 angstrom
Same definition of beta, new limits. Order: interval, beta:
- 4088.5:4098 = 4088.93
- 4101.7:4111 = 4104.02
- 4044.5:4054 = 4051.44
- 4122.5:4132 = 4122.97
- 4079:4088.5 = 4079.53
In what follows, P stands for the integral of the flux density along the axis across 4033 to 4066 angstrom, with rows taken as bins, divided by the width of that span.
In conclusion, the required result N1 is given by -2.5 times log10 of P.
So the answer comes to -3.33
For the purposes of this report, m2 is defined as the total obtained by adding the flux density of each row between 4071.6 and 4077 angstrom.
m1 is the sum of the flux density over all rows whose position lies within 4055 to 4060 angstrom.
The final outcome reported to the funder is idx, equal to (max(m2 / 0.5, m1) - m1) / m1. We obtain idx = 1.49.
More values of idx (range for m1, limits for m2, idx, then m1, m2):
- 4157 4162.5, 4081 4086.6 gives 1.50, 132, 166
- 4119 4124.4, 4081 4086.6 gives 1.32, 143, 166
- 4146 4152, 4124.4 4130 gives 0.99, 138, 137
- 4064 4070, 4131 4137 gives 1.02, 134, 135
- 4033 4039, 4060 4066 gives 0.72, 131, 113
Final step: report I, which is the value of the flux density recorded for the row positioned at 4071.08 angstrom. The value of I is 24.68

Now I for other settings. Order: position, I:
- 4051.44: 23.44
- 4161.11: 22.1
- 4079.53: 24.57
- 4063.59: 18.62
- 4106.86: 23.93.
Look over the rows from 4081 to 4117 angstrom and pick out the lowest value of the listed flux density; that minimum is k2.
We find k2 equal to 21.07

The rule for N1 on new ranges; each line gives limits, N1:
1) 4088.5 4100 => -3.43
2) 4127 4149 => -3.42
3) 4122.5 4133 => -3.39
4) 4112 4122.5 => -3.43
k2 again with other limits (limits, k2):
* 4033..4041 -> 21.6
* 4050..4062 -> 17.88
